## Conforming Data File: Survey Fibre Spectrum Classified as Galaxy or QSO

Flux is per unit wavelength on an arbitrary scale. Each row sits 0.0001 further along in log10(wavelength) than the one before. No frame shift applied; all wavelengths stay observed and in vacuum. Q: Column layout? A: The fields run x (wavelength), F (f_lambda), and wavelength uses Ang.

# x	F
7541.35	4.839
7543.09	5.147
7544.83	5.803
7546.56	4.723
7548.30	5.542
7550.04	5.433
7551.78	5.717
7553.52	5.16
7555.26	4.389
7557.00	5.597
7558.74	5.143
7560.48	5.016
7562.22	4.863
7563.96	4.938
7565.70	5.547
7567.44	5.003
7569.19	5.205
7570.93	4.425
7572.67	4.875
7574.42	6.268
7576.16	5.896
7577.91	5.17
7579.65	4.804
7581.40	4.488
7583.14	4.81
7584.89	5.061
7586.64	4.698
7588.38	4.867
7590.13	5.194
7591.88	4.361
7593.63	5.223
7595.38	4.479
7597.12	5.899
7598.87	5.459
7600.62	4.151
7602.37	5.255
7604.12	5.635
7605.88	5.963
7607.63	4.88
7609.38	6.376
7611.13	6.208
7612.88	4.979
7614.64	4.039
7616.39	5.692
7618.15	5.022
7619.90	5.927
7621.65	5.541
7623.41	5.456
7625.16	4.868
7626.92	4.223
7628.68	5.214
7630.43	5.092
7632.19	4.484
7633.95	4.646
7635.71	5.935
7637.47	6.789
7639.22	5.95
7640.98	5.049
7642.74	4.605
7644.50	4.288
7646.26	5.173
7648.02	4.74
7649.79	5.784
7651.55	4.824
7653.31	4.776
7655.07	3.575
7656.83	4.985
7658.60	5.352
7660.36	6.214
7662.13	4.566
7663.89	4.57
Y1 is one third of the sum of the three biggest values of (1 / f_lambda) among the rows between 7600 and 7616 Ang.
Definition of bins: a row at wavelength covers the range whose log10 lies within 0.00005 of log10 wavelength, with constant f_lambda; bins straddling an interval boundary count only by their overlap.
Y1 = 0.231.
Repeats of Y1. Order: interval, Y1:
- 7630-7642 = 0.212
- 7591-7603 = 0.231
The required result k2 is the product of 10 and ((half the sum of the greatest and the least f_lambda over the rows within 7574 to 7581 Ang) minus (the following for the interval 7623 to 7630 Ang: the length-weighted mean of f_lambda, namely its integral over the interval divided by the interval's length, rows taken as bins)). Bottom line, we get 6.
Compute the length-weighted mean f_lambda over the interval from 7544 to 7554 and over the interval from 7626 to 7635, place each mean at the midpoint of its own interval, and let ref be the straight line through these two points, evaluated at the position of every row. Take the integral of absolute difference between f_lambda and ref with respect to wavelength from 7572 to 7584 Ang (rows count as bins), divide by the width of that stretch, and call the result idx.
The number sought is 0.50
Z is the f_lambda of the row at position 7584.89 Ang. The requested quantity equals 5.061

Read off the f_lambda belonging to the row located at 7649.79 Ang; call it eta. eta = 5.784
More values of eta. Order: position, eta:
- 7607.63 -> 4.88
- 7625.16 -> 4.868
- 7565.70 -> 5.547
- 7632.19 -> 4.484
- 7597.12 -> 5.899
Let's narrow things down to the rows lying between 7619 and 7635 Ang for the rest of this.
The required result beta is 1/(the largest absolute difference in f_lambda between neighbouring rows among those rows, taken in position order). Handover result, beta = 1.01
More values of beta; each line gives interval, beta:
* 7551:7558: 0.83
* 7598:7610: 0.67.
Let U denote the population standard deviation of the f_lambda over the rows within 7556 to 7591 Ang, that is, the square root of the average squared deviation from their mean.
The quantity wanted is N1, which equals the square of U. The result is 0.19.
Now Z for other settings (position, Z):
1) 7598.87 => 5.459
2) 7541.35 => 4.839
